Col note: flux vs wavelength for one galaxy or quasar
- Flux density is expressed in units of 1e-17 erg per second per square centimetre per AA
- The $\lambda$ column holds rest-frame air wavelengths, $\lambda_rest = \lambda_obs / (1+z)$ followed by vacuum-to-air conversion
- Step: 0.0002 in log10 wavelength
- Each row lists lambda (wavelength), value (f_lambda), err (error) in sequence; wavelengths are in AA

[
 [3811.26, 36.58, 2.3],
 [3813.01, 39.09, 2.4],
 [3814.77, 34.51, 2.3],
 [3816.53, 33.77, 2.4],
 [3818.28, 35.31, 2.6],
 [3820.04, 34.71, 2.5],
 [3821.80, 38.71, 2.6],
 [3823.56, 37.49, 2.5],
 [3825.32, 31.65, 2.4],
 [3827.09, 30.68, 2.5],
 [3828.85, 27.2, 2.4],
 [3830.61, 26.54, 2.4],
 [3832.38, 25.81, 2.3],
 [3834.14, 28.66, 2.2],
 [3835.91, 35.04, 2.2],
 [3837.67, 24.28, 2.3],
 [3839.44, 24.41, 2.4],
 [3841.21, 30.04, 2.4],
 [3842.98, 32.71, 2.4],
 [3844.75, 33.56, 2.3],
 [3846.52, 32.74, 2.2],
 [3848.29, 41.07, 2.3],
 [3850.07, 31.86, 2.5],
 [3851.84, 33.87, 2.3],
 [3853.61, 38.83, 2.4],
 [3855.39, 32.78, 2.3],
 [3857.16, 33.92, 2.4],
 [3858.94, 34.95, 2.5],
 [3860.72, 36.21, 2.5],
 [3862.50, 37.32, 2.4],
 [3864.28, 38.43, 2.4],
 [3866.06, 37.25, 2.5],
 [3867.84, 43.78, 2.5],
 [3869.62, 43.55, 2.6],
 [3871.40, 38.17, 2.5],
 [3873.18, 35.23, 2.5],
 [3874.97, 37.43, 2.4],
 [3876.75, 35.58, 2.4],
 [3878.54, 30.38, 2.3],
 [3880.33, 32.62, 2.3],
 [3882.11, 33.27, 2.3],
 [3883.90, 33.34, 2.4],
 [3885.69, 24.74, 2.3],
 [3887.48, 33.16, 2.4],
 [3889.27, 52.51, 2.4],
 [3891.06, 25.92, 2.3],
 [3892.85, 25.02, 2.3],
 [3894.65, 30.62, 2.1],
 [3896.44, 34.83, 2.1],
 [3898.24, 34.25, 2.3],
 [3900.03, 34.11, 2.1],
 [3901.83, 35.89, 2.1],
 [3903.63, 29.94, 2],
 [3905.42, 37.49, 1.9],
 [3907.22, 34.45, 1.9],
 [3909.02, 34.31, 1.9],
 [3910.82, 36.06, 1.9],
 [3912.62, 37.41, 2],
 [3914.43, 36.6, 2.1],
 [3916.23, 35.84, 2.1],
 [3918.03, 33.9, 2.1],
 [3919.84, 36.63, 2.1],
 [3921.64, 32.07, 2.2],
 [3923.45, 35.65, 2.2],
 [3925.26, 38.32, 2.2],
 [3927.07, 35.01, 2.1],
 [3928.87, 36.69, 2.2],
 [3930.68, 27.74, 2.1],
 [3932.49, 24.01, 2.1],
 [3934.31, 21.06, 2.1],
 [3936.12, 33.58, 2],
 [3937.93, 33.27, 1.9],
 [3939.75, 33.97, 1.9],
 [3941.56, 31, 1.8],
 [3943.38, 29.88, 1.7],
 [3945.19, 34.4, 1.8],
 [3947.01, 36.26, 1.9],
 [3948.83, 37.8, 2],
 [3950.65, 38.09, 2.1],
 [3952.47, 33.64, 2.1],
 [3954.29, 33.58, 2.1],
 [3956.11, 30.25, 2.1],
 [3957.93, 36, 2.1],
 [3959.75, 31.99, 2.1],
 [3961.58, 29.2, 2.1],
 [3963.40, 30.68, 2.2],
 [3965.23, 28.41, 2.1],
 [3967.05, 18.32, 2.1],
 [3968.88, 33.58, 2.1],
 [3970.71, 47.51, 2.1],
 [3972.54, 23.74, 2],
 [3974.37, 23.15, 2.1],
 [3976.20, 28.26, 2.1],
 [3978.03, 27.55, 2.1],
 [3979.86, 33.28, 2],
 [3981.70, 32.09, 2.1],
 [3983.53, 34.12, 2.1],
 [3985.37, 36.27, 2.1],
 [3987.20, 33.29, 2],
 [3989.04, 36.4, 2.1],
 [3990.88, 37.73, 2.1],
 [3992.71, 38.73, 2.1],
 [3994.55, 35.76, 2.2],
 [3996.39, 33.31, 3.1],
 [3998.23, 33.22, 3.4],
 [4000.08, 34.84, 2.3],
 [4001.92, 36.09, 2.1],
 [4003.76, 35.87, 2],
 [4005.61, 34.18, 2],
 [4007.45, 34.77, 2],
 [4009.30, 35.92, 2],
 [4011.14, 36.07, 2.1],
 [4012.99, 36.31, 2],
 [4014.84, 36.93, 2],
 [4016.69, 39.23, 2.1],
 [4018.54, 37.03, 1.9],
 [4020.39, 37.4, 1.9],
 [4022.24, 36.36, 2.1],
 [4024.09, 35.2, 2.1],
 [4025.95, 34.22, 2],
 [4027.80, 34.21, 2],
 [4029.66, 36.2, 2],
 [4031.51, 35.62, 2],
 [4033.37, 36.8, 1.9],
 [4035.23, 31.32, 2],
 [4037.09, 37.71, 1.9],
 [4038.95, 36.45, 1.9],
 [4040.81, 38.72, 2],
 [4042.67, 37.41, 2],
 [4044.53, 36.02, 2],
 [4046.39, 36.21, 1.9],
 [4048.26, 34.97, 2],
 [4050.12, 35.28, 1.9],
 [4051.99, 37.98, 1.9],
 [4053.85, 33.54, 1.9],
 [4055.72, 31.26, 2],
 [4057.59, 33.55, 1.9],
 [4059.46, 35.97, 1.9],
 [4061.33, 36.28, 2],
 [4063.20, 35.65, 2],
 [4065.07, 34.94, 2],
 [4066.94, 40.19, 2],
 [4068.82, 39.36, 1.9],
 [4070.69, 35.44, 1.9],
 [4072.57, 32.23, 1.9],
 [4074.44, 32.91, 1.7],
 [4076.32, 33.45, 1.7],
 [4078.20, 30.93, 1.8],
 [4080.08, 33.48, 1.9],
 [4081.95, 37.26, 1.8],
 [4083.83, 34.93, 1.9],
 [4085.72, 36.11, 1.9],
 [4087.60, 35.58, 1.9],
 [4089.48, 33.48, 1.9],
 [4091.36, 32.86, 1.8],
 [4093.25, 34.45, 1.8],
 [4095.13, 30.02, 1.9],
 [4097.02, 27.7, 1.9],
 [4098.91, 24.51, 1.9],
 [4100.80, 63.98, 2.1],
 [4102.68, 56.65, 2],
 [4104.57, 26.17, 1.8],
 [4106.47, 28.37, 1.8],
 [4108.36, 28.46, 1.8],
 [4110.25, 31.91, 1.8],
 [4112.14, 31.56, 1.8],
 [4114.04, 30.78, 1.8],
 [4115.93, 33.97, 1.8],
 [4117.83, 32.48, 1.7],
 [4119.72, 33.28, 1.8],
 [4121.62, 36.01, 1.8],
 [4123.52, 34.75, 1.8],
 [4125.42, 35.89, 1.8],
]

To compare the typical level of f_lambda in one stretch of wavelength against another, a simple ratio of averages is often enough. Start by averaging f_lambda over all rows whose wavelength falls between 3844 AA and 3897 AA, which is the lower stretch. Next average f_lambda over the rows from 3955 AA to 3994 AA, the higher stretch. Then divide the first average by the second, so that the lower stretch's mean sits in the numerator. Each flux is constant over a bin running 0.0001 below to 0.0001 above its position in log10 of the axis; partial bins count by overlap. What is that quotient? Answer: 1.10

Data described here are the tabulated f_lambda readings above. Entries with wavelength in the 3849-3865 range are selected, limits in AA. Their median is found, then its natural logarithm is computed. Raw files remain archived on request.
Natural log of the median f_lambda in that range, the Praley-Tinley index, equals 3.55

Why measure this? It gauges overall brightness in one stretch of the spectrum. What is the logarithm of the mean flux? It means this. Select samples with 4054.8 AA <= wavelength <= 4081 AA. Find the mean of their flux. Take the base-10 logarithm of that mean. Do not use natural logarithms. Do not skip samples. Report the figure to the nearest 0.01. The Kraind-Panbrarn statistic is 1.54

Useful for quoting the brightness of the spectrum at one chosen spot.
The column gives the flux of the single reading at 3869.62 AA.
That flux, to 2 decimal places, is 43.55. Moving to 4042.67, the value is 37.41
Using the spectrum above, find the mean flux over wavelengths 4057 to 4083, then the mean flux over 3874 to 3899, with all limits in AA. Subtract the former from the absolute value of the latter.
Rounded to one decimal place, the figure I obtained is -2.0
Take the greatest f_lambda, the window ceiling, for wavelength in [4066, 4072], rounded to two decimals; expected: 40.19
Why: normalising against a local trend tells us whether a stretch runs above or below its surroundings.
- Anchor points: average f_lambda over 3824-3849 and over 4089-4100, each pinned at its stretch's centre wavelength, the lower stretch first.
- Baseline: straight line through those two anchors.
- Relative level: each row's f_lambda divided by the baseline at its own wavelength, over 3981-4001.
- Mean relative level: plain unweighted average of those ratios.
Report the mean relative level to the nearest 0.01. 1.15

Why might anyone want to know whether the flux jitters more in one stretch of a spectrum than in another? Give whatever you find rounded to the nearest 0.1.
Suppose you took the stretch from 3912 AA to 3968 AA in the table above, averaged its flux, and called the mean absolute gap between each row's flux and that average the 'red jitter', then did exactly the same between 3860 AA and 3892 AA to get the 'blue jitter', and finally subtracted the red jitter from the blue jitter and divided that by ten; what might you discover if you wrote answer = 0.1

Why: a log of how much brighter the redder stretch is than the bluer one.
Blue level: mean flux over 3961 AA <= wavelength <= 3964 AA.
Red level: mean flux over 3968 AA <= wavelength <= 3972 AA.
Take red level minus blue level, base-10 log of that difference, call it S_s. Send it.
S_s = 1.0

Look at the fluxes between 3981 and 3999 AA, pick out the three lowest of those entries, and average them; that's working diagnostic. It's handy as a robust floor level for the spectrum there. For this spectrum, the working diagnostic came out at 32.9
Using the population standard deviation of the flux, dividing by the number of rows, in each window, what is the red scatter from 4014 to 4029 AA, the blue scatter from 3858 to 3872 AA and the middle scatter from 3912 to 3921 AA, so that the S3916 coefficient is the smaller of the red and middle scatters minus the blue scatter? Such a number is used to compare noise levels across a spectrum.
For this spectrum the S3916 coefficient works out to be -1.8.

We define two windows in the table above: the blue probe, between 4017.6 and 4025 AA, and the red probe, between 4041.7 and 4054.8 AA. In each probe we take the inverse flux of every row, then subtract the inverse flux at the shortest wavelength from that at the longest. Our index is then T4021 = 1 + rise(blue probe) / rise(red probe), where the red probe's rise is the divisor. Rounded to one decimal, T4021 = 1.5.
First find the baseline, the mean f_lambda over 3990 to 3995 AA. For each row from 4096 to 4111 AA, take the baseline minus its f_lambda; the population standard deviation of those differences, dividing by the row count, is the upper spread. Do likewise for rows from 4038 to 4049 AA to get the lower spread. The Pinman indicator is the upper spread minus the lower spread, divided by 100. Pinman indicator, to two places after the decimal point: 0.13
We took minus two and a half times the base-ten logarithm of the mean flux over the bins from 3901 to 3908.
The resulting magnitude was -3.843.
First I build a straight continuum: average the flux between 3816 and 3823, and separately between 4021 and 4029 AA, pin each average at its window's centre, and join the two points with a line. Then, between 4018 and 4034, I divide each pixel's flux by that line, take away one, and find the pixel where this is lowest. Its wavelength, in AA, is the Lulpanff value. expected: 4027.80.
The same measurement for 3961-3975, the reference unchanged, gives 3967.05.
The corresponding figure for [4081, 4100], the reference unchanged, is 4098.91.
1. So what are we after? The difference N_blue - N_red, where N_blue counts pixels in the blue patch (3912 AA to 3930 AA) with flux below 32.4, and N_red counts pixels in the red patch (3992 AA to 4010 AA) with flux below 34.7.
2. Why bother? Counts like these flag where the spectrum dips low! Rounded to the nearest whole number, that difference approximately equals -2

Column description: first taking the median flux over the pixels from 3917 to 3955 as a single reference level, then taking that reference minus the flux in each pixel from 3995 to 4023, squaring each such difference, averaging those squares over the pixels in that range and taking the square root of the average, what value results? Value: 2.5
